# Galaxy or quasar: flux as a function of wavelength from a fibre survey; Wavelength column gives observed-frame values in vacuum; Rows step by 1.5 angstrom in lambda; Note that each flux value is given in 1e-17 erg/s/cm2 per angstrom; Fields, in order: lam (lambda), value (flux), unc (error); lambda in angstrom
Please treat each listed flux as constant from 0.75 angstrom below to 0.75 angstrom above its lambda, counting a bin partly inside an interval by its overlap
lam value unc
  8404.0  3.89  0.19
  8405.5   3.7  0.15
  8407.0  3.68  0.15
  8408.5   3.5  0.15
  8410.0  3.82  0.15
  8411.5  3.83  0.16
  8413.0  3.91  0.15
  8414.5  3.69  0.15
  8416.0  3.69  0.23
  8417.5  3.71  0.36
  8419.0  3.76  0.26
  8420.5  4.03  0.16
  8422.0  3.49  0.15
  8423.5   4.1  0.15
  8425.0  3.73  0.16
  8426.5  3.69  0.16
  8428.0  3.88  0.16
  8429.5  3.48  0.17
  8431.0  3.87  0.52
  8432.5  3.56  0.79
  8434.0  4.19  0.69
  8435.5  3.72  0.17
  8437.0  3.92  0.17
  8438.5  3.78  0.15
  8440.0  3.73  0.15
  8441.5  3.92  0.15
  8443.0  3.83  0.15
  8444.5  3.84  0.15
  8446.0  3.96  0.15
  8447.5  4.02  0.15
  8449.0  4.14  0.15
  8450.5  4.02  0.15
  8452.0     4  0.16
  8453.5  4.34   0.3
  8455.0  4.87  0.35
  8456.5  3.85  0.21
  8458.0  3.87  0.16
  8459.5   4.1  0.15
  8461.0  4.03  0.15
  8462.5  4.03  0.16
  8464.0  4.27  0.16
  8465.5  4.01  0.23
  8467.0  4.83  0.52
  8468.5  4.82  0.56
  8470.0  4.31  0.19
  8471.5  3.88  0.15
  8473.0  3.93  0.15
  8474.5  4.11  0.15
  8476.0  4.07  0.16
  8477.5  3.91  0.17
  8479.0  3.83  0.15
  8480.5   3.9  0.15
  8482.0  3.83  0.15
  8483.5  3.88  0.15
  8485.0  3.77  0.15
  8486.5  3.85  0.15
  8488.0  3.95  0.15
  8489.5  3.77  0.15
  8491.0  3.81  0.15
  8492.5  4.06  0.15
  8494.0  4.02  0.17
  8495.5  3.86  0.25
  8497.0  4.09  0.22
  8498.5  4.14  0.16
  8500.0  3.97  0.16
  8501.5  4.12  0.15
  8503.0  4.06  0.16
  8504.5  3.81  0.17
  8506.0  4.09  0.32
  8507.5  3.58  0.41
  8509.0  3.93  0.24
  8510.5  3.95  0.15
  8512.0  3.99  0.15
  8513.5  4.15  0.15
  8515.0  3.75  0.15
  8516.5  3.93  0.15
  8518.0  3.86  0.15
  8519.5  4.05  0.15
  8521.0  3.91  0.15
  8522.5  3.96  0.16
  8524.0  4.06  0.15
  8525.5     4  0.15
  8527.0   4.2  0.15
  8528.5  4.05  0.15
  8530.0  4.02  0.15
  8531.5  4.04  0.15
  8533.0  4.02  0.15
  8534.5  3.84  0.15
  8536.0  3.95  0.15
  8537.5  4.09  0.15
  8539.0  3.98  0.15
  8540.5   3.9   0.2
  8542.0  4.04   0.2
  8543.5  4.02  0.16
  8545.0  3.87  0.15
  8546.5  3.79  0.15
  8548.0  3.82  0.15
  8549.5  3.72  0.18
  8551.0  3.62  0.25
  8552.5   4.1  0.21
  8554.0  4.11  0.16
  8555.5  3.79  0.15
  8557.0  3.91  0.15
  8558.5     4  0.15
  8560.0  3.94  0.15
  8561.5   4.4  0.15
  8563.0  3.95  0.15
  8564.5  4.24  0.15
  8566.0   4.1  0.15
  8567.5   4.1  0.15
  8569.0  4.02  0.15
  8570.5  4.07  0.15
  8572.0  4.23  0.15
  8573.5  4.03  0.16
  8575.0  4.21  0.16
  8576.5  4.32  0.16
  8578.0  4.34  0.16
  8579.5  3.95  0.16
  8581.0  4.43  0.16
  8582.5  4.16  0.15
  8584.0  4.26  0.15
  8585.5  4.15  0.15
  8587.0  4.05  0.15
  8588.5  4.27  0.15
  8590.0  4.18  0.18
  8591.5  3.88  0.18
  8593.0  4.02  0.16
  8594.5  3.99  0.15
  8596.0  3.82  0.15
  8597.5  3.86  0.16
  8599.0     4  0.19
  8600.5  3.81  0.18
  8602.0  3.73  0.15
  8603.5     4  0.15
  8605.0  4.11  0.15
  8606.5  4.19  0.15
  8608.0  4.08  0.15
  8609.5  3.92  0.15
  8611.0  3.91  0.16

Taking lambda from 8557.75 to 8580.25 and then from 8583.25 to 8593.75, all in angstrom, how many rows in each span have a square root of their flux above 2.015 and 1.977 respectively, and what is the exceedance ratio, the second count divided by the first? 0.67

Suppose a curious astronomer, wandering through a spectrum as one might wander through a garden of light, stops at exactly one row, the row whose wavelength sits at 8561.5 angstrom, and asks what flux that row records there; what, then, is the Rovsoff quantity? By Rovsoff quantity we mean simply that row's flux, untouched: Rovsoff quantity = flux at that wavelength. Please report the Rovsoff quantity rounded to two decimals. 4.40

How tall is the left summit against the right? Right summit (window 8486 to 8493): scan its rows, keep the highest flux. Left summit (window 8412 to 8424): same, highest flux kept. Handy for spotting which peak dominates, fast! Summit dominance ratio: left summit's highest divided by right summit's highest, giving 1.010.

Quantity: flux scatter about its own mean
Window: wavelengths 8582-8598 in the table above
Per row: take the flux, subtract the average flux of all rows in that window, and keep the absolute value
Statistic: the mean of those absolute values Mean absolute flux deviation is 0.133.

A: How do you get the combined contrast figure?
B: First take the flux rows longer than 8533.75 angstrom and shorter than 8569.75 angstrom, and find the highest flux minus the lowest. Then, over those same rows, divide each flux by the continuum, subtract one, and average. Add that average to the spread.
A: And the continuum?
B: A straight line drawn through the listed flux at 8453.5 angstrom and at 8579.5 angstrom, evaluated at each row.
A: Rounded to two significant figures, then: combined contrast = 0.76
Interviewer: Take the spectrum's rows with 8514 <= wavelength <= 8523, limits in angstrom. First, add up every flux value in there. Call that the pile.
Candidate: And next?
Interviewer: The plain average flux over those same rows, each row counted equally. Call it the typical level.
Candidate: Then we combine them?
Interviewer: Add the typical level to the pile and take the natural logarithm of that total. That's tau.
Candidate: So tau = 3.31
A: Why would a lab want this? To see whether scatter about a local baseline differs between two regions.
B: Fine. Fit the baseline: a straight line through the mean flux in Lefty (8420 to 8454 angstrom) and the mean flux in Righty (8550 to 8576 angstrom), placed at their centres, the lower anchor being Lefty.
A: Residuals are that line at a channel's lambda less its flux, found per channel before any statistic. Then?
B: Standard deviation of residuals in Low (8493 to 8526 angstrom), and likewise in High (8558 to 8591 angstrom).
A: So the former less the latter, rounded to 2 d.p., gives 0.00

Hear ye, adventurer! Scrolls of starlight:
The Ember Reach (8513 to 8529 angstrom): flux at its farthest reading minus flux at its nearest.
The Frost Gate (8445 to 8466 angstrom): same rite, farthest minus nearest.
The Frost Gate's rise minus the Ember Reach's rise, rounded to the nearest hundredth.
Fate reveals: 0.15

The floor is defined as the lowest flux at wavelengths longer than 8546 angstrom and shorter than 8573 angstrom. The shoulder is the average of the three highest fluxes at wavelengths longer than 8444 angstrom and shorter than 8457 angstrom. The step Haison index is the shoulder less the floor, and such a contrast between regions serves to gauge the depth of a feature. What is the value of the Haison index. 0.83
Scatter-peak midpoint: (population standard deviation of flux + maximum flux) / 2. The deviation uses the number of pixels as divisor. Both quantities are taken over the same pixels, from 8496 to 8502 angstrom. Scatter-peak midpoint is 2.10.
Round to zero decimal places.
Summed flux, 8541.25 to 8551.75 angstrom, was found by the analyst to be 27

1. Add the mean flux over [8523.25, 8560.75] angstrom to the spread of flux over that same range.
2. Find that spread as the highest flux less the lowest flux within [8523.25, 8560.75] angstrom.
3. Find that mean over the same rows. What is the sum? 4.54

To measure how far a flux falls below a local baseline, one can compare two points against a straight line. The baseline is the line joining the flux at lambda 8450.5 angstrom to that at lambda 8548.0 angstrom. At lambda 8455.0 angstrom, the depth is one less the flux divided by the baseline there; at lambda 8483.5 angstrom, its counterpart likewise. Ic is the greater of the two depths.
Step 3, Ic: 0.018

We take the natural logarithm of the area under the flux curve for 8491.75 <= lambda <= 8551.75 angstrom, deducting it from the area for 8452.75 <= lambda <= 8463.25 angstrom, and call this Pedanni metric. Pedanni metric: 38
